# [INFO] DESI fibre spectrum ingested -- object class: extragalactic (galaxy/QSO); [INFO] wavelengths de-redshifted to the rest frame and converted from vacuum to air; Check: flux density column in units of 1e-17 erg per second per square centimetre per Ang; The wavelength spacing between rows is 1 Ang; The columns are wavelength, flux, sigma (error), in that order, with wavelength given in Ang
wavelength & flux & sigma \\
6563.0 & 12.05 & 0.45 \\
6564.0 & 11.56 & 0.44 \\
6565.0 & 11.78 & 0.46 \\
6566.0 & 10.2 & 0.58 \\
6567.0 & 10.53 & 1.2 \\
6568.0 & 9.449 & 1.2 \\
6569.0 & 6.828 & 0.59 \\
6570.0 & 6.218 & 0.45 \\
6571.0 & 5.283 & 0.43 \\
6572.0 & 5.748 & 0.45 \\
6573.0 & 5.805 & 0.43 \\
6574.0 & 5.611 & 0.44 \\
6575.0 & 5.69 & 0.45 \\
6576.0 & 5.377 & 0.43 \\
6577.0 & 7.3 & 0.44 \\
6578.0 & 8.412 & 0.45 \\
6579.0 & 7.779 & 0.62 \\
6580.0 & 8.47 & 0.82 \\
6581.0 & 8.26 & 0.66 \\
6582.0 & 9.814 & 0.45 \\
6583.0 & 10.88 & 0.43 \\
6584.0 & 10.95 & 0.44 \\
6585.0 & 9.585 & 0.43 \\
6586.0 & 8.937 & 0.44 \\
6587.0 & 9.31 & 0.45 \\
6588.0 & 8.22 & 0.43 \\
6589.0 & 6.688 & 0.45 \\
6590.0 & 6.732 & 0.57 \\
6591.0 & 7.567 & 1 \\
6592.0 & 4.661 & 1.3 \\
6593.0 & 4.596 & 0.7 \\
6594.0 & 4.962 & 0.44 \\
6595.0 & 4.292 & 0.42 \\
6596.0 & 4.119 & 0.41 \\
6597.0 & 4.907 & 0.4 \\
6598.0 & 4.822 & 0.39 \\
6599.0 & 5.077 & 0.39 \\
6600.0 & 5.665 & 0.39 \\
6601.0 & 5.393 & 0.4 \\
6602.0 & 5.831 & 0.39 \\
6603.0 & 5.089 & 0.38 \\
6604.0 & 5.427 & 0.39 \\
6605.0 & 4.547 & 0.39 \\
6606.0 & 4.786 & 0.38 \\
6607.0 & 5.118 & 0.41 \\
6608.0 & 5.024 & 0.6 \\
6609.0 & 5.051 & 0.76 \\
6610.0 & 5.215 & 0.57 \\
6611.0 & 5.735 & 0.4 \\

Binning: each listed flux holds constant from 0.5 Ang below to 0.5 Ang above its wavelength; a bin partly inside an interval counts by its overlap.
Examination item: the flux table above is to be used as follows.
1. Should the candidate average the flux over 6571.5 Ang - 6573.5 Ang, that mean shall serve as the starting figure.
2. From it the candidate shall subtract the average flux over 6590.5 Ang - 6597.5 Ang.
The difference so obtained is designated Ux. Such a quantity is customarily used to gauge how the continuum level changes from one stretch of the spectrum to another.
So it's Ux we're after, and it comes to 1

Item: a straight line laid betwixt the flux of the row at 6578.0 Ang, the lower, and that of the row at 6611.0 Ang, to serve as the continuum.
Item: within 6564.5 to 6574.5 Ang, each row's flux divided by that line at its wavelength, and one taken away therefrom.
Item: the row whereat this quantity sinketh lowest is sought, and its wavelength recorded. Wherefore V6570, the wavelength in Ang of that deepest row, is 6571.0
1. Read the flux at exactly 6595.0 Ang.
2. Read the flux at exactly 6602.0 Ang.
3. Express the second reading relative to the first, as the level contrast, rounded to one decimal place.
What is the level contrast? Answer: 1.4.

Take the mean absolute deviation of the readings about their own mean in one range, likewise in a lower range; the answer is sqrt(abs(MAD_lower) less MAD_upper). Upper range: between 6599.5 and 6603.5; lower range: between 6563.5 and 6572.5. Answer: 1.4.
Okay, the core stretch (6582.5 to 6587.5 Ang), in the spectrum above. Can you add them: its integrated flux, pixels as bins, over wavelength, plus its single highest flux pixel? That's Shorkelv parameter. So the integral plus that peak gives 61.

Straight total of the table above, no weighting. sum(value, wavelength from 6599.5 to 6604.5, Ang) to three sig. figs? 27.4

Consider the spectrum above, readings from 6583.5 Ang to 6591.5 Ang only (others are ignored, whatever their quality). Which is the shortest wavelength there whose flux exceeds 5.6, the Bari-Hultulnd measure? 6584.0 Ang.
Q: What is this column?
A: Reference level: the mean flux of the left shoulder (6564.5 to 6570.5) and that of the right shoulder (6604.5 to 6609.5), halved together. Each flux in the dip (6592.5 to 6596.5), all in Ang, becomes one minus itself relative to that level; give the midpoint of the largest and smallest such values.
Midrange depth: 0.4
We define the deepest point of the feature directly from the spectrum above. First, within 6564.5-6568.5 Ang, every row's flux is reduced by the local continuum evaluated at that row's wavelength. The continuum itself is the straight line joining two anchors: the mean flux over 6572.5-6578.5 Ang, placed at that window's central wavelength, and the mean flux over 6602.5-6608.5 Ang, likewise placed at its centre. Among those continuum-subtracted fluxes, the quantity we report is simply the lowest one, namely 2.7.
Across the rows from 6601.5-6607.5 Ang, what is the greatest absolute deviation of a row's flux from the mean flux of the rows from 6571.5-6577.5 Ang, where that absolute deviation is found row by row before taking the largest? 1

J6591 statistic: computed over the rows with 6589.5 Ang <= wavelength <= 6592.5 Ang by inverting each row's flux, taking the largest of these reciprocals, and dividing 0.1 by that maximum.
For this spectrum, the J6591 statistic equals 0.47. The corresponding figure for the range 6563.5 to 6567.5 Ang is 1.02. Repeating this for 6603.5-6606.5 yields 0.45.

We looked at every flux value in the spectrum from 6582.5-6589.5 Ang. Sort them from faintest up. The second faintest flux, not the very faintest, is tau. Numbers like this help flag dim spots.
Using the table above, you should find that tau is 8.22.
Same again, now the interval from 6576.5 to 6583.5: 7.779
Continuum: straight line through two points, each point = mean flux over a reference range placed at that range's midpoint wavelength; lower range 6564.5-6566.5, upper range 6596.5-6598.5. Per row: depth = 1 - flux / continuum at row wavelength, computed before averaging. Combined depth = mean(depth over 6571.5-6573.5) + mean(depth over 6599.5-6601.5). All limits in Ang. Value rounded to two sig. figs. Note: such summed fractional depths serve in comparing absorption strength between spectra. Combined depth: 0.11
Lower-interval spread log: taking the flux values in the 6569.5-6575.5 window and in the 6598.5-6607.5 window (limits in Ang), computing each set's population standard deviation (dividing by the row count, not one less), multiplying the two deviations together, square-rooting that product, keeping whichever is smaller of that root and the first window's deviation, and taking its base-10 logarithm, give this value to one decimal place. -0.6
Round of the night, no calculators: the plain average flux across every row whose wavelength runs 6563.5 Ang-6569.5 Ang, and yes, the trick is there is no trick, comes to 10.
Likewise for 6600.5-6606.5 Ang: 5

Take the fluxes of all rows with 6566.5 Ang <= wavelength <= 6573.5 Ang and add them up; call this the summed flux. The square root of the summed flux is 7.1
